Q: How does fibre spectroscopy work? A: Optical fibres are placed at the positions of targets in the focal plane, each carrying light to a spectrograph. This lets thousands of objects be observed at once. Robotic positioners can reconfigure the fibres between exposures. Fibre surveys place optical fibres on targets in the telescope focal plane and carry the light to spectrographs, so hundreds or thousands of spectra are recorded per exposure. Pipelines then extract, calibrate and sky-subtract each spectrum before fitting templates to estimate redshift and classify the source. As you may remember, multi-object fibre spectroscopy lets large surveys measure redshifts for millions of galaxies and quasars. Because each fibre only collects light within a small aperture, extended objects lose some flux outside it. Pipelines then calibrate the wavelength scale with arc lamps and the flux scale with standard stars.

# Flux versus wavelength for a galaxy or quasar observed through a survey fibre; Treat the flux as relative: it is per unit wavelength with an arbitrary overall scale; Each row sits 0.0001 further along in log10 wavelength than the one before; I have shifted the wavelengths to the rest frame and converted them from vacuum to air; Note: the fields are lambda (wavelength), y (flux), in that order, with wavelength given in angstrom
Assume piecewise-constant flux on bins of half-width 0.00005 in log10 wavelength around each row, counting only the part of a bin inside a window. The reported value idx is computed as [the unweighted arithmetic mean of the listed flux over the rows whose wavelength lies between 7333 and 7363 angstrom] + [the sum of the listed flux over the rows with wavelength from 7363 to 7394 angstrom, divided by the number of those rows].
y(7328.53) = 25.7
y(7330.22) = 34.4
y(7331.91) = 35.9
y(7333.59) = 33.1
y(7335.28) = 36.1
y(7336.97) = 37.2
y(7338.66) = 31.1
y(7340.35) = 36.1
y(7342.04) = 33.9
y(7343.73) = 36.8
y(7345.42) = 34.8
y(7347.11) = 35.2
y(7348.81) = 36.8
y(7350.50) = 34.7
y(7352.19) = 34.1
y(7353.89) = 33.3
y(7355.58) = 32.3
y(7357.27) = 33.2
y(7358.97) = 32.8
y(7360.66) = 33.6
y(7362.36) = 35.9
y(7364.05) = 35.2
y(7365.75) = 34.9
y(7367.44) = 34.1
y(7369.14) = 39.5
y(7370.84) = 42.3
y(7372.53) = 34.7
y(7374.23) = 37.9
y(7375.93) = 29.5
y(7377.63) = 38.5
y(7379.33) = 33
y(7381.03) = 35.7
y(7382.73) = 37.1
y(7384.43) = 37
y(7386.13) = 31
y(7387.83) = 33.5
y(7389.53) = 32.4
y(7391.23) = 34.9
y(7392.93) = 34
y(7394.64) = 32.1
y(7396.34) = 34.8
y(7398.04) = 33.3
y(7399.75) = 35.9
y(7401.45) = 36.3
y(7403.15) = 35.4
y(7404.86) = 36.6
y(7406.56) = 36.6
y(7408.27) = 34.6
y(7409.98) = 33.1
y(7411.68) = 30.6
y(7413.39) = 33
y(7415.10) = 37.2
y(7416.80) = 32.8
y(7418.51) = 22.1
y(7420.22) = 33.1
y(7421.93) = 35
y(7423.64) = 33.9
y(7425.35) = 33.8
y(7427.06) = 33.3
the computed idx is 69.8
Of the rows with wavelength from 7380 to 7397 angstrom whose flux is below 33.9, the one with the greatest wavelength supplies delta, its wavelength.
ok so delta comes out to 7394.64 angstrom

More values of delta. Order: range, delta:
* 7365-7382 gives 7379.33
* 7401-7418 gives 7416.80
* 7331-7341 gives 7338.66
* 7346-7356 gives 7355.58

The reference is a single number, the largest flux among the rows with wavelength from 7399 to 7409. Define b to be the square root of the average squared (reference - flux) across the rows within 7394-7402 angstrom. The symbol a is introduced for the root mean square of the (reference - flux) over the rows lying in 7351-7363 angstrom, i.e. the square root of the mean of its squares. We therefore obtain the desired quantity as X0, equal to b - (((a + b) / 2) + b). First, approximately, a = 3.19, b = 2.6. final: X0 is -2.92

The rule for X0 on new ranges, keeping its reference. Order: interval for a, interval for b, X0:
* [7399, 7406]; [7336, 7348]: -1.60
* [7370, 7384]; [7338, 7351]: -3.03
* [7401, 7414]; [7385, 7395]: -3.36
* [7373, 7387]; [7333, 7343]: -3.23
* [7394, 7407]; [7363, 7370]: -2.17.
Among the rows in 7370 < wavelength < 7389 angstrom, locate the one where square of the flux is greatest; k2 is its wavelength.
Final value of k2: 7370.84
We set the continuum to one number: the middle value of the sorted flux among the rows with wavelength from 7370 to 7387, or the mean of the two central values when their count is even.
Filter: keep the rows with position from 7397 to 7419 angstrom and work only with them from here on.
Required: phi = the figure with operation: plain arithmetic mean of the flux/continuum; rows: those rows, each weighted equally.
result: 0.93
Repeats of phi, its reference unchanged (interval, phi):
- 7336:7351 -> 0.97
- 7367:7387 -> 0.99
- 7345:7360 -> 0.94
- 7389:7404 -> 0.94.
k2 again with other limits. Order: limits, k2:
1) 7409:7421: 7415.10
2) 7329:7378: 7370.84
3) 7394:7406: 7404.86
